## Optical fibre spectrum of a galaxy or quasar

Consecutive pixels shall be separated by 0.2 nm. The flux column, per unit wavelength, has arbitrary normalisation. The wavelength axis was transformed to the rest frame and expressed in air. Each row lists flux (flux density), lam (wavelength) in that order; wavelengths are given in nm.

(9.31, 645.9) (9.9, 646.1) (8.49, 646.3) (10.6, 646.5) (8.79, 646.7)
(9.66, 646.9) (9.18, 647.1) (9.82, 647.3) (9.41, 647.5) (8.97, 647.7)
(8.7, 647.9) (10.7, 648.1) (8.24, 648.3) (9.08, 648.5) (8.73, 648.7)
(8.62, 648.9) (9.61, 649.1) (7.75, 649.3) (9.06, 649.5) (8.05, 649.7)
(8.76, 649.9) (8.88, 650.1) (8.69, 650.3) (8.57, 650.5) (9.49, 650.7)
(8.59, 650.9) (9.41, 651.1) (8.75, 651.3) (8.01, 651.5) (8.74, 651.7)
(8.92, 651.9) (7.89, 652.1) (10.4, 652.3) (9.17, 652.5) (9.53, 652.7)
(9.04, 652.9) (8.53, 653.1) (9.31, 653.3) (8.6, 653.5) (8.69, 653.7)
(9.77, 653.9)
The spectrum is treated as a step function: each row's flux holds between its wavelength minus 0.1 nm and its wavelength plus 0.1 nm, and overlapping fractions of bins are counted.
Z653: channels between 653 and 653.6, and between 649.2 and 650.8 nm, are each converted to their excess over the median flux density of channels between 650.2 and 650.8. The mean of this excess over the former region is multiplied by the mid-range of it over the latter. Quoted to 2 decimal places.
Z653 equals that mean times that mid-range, -0.01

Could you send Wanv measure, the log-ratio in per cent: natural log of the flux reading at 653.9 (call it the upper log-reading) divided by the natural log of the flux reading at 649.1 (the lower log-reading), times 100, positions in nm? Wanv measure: 101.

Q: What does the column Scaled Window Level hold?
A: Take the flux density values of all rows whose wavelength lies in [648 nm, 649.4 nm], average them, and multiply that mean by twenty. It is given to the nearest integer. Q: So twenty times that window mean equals 179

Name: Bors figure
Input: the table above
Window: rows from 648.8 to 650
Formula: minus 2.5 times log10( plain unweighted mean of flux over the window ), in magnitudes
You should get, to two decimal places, -2.34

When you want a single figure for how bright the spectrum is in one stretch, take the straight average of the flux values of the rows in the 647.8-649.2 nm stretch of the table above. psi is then 9.10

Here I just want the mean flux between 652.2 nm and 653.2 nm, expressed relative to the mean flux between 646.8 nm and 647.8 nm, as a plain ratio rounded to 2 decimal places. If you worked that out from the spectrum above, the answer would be 0.99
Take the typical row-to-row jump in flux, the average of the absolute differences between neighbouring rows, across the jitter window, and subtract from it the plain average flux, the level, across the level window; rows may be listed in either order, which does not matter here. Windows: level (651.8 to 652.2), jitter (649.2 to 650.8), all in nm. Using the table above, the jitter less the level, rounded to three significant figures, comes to -7.78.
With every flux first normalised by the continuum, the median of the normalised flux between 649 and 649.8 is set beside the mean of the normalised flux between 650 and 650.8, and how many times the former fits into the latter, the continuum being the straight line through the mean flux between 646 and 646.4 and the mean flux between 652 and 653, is 1.041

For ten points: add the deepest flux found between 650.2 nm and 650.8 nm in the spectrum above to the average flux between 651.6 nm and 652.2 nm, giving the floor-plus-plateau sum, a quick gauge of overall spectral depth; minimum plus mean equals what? 17.1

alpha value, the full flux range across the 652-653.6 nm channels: 2.5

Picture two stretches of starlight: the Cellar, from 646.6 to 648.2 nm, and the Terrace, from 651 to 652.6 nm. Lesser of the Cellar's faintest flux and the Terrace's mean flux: 8.70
